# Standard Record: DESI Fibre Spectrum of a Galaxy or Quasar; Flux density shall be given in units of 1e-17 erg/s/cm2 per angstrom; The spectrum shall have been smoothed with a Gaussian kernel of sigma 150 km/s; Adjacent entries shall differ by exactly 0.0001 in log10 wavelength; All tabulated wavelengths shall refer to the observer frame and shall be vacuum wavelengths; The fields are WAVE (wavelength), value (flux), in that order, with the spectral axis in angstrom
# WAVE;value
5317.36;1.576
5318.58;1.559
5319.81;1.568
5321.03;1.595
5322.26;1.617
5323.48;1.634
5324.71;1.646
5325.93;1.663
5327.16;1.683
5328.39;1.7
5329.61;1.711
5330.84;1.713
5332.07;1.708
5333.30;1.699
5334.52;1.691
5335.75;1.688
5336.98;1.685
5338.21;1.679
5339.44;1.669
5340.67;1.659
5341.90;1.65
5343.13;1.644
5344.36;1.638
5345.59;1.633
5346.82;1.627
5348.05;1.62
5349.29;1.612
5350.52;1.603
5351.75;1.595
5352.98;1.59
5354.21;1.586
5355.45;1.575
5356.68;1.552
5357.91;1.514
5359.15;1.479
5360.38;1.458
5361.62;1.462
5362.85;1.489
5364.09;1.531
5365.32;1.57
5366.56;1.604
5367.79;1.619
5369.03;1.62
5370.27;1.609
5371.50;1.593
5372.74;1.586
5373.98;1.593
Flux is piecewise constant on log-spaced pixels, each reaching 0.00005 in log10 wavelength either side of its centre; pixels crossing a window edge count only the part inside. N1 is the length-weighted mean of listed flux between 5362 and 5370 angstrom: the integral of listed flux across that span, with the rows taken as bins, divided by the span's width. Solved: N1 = 1.57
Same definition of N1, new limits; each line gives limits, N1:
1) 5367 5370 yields 1.62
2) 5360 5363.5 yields 1.47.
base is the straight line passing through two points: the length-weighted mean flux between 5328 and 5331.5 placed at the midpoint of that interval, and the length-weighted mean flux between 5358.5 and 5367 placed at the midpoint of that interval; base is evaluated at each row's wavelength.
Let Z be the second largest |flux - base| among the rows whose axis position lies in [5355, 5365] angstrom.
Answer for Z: 0.055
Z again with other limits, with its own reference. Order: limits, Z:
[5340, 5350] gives 0.021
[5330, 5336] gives 0.013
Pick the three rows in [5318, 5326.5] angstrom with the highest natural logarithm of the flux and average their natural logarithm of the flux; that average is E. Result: 0.499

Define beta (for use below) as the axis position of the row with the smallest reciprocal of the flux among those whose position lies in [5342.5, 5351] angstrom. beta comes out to 5343.13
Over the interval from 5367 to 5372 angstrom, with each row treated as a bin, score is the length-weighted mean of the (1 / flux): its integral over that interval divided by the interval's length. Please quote 0.622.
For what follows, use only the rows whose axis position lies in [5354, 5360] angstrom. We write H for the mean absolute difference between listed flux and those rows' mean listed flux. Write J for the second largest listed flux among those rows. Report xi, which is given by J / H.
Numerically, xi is 44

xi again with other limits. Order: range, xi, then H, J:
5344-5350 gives 204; 0.008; 1.633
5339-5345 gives 173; 0.010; 1.659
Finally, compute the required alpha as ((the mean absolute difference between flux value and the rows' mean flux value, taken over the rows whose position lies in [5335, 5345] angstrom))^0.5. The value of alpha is 0.127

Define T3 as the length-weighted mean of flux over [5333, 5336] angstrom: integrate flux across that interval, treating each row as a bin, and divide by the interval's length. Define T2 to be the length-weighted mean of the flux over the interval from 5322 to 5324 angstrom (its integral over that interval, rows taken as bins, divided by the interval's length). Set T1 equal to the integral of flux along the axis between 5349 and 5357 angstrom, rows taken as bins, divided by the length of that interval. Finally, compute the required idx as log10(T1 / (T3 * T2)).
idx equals -0.241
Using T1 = 1.59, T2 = 1.631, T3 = 1.70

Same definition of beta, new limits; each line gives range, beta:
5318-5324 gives 5323.48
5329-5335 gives 5330.84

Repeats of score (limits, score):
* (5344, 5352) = 0.618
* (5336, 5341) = 0.597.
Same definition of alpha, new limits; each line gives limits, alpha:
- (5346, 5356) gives 0.120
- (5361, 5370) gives 0.231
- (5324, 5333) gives 0.147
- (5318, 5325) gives 0.171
